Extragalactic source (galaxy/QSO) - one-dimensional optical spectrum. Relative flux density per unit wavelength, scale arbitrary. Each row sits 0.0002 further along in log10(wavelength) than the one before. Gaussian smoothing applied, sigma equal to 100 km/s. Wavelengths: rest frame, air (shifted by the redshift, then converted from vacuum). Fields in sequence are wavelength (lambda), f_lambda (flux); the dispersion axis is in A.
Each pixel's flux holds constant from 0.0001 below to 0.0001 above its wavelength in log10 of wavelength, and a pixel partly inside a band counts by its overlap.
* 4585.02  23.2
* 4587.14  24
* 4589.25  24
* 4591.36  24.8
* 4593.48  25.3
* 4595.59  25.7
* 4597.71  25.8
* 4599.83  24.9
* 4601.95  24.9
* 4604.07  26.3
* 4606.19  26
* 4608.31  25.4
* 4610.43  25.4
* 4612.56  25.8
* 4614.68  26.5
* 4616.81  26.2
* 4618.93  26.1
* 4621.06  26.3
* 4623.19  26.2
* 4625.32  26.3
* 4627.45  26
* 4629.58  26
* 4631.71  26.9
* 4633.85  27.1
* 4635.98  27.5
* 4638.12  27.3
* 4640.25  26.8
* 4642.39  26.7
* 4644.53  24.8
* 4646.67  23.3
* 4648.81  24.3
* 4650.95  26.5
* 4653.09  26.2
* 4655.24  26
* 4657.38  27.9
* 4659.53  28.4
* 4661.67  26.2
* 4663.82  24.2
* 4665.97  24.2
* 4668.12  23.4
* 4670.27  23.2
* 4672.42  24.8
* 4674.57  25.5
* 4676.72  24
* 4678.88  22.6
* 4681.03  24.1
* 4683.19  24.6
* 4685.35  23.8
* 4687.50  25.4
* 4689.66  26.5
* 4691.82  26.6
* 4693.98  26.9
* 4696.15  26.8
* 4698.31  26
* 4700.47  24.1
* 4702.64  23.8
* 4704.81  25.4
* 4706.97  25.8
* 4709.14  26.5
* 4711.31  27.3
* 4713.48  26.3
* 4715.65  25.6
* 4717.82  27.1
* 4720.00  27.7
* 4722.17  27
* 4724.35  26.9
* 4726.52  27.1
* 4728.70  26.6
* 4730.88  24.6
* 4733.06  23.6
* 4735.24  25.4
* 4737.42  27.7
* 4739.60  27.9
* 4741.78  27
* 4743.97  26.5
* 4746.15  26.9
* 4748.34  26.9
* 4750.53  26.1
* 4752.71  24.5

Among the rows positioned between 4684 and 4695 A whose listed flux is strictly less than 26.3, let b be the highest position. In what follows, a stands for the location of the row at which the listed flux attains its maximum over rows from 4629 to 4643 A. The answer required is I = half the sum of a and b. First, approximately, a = 4635.98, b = 4687.50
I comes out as 4661.7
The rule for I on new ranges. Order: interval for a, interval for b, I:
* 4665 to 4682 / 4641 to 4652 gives 4661.7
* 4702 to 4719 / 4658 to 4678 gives 4694.0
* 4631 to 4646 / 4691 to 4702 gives 4668.2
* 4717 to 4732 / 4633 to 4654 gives 4686.5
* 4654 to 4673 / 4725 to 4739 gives 4697.4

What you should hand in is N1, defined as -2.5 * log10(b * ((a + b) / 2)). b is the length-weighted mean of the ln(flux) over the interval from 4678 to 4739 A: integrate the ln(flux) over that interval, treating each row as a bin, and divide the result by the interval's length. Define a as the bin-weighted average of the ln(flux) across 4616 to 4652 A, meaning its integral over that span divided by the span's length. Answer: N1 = -2.56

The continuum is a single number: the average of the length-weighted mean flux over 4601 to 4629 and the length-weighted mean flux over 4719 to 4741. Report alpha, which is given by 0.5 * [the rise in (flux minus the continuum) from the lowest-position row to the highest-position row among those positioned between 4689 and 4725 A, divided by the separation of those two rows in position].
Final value 0.006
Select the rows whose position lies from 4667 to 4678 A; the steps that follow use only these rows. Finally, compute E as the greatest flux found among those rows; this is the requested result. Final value 25.5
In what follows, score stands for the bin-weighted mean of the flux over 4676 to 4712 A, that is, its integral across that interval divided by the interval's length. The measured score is 25.3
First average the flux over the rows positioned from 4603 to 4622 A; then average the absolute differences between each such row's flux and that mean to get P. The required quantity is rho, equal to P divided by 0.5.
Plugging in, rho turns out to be 0.6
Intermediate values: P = 0.3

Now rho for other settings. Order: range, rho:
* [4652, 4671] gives 3.2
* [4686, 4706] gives 1.9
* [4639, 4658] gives 2.3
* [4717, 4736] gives 2.3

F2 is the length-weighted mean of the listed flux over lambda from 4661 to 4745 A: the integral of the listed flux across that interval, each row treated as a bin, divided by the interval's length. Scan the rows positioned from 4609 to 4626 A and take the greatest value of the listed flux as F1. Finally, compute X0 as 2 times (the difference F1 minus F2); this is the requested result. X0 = 1.8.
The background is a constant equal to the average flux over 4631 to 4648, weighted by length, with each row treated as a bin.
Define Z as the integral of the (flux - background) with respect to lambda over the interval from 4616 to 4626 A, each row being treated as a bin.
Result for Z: 0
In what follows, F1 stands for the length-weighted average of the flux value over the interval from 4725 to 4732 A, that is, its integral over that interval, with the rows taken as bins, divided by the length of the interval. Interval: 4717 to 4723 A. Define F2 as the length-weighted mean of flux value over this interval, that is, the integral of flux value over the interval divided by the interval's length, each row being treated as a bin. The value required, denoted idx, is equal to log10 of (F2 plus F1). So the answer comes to 1.728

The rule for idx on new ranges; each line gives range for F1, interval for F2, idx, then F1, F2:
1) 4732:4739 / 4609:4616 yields 1.713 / 25.8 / 26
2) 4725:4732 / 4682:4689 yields 1.706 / 26.1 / 25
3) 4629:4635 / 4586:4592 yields 1.707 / 26.7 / 24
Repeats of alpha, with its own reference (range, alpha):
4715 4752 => 0.007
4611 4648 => -0.037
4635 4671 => -0.063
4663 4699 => 0.026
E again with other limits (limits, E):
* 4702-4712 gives 27.3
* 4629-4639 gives 27.5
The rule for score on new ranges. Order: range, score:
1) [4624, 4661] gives 26.4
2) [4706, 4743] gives 26.5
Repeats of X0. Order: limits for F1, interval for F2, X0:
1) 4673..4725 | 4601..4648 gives 3.2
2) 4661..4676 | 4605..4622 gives 0.5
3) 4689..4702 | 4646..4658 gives 2.4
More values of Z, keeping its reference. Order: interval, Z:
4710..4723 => 7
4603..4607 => 0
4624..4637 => 5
